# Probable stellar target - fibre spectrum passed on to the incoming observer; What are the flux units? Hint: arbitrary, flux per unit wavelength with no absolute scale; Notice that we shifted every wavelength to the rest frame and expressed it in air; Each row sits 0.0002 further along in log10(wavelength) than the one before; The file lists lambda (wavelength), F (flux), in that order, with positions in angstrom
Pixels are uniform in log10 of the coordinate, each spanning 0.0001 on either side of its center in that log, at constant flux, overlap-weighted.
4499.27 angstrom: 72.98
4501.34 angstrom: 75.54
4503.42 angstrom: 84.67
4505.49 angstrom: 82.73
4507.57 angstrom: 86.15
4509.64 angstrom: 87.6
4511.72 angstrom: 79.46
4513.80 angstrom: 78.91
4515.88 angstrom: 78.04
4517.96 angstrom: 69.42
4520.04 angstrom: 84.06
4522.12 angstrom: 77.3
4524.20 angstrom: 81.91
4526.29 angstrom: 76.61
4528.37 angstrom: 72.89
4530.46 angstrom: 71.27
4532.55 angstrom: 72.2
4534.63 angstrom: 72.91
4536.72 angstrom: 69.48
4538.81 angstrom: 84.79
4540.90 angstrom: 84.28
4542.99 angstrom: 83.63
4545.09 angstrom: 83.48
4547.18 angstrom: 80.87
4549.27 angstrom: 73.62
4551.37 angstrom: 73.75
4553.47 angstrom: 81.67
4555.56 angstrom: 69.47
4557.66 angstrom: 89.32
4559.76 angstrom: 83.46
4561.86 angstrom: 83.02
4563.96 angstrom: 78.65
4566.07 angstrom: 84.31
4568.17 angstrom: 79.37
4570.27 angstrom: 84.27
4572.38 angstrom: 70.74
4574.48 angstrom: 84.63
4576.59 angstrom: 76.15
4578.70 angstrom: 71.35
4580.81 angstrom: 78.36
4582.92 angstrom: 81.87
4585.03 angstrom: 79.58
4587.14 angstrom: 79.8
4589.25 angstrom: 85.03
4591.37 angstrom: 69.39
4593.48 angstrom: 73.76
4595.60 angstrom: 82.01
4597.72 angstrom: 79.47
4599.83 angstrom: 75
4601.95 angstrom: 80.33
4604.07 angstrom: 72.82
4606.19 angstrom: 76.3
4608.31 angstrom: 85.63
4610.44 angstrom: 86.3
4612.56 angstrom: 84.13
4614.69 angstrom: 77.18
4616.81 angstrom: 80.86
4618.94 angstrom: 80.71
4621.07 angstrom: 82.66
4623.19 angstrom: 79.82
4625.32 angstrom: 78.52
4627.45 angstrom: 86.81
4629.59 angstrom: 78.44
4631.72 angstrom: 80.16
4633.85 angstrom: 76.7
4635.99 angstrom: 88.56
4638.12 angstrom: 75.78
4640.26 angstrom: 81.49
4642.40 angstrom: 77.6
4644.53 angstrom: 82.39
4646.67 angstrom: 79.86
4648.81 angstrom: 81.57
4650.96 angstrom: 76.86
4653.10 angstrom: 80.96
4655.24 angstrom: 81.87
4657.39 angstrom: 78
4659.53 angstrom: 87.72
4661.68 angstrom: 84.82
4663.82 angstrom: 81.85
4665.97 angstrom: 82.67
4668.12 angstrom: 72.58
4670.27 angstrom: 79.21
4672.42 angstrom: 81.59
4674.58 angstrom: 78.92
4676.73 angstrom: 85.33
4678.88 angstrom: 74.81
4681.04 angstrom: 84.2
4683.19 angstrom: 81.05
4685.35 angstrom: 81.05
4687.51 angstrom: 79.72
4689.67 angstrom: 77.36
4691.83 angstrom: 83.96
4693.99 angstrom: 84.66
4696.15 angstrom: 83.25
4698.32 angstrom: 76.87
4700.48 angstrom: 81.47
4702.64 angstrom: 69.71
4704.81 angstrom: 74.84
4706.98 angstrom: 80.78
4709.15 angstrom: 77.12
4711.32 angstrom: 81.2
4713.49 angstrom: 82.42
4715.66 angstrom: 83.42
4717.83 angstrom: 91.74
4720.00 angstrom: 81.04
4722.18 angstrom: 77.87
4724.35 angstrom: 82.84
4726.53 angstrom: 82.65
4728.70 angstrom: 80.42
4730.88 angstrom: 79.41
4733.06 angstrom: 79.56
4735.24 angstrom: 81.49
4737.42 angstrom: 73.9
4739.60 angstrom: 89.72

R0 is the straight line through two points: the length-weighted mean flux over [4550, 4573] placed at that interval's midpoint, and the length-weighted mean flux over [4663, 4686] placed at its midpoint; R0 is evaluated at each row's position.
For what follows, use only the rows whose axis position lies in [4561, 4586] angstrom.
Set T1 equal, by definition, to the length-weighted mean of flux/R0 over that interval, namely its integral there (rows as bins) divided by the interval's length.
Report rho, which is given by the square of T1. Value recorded 0.98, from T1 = 0.99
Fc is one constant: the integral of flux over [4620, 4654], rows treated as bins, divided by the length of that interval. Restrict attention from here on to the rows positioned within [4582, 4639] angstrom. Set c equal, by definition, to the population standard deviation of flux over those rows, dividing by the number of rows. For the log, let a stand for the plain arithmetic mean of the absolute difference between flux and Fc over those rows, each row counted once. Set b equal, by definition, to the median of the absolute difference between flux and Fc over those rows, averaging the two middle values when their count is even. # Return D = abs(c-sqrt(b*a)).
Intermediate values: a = 3.5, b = 3.3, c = 4.4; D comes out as 1.04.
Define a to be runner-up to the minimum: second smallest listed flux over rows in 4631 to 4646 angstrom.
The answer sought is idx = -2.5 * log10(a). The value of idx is -4.71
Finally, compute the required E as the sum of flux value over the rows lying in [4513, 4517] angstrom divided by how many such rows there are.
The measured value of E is 78.5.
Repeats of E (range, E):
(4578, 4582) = 74.9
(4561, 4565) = 80.8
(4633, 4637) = 82.6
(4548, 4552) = 73.7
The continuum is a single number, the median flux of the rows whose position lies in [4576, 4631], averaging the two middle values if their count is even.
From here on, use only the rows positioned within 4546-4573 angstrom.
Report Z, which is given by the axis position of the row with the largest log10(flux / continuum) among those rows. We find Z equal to 4557.66 angstrom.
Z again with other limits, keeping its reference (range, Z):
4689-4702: 4693.99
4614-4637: 4635.99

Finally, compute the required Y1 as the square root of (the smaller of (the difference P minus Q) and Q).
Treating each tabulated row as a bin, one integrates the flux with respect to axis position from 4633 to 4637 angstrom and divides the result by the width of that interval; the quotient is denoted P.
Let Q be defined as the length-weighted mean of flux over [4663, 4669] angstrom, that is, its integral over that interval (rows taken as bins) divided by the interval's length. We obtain 1.91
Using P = 82.8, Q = 79.1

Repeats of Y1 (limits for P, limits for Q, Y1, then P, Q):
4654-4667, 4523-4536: 2.88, 82.8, 74.5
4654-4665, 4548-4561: 2.05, 82.9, 78.7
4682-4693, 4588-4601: 1.79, 80.7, 77.5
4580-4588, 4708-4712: 1.03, 80.0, 78.9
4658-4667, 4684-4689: 1.98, 84.0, 80.1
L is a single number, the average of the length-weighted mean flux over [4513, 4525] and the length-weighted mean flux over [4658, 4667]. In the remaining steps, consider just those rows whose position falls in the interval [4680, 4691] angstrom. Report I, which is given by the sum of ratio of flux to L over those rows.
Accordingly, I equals 4.97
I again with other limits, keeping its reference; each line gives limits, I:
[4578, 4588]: 4.82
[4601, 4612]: 4.95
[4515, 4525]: 4.82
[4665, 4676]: 4.87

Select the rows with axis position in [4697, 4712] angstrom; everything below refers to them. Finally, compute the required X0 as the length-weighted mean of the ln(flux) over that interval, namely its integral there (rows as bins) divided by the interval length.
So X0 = 4.346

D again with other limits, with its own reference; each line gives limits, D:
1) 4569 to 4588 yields 0.84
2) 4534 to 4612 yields 1.07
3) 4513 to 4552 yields 0.71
